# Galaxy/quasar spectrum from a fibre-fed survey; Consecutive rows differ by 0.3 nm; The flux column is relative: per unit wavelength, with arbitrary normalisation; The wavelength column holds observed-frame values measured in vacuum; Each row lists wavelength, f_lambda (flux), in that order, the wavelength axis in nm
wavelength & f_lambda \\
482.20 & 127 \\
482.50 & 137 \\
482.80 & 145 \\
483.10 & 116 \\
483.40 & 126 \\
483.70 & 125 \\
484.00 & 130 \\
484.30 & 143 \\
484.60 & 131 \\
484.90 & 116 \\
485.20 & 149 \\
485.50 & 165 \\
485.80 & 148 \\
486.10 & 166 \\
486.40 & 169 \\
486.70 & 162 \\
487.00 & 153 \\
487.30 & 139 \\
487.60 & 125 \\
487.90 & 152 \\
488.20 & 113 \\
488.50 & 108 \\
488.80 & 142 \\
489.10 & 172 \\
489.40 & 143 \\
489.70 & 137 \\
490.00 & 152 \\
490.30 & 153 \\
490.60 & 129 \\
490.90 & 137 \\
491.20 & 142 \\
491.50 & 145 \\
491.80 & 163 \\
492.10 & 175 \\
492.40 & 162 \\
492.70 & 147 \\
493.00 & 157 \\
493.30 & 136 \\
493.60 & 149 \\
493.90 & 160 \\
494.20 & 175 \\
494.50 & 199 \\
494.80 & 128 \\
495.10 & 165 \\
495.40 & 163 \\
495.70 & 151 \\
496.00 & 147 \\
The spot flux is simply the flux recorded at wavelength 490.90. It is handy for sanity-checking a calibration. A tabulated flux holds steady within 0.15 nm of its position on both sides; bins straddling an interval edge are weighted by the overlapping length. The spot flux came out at 137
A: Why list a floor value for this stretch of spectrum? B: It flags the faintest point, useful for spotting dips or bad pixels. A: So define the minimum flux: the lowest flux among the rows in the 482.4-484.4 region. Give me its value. 116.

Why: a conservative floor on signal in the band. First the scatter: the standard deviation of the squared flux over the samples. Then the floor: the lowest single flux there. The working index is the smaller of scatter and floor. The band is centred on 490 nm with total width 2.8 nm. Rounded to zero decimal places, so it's 129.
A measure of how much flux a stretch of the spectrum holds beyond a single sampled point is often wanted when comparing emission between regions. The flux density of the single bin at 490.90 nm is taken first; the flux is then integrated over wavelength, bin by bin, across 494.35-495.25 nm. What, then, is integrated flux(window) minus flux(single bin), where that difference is 11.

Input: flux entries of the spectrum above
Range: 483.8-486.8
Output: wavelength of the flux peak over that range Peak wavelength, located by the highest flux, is 486.40 nm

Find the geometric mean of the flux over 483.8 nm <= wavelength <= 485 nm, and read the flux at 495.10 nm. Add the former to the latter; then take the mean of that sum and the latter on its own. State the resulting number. 230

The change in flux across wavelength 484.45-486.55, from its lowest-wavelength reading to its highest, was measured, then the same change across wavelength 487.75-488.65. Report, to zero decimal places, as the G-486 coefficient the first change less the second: 82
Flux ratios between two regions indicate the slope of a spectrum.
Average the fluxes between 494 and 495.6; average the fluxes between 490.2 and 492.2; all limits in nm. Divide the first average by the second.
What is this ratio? 1.11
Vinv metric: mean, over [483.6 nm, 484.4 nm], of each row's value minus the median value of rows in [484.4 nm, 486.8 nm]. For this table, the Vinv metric -23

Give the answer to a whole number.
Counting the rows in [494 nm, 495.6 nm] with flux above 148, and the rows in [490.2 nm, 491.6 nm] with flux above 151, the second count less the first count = -3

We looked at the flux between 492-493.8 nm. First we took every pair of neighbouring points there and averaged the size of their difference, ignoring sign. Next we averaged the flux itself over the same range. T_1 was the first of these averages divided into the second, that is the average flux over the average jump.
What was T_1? 11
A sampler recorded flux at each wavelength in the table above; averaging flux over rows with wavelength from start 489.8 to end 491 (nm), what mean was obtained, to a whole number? 143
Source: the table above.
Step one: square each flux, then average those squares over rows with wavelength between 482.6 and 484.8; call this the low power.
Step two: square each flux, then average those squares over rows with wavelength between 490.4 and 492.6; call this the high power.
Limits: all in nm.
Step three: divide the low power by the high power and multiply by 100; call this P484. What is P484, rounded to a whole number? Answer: 75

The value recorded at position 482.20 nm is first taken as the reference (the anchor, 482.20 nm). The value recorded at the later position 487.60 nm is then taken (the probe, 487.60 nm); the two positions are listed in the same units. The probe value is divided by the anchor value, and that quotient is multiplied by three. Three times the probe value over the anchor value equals 3.0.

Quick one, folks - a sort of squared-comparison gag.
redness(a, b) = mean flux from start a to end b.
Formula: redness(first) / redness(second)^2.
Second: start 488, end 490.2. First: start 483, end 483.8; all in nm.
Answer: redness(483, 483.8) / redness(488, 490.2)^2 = 0.0064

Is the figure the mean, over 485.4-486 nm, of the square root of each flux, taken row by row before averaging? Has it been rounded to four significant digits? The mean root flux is 12.51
